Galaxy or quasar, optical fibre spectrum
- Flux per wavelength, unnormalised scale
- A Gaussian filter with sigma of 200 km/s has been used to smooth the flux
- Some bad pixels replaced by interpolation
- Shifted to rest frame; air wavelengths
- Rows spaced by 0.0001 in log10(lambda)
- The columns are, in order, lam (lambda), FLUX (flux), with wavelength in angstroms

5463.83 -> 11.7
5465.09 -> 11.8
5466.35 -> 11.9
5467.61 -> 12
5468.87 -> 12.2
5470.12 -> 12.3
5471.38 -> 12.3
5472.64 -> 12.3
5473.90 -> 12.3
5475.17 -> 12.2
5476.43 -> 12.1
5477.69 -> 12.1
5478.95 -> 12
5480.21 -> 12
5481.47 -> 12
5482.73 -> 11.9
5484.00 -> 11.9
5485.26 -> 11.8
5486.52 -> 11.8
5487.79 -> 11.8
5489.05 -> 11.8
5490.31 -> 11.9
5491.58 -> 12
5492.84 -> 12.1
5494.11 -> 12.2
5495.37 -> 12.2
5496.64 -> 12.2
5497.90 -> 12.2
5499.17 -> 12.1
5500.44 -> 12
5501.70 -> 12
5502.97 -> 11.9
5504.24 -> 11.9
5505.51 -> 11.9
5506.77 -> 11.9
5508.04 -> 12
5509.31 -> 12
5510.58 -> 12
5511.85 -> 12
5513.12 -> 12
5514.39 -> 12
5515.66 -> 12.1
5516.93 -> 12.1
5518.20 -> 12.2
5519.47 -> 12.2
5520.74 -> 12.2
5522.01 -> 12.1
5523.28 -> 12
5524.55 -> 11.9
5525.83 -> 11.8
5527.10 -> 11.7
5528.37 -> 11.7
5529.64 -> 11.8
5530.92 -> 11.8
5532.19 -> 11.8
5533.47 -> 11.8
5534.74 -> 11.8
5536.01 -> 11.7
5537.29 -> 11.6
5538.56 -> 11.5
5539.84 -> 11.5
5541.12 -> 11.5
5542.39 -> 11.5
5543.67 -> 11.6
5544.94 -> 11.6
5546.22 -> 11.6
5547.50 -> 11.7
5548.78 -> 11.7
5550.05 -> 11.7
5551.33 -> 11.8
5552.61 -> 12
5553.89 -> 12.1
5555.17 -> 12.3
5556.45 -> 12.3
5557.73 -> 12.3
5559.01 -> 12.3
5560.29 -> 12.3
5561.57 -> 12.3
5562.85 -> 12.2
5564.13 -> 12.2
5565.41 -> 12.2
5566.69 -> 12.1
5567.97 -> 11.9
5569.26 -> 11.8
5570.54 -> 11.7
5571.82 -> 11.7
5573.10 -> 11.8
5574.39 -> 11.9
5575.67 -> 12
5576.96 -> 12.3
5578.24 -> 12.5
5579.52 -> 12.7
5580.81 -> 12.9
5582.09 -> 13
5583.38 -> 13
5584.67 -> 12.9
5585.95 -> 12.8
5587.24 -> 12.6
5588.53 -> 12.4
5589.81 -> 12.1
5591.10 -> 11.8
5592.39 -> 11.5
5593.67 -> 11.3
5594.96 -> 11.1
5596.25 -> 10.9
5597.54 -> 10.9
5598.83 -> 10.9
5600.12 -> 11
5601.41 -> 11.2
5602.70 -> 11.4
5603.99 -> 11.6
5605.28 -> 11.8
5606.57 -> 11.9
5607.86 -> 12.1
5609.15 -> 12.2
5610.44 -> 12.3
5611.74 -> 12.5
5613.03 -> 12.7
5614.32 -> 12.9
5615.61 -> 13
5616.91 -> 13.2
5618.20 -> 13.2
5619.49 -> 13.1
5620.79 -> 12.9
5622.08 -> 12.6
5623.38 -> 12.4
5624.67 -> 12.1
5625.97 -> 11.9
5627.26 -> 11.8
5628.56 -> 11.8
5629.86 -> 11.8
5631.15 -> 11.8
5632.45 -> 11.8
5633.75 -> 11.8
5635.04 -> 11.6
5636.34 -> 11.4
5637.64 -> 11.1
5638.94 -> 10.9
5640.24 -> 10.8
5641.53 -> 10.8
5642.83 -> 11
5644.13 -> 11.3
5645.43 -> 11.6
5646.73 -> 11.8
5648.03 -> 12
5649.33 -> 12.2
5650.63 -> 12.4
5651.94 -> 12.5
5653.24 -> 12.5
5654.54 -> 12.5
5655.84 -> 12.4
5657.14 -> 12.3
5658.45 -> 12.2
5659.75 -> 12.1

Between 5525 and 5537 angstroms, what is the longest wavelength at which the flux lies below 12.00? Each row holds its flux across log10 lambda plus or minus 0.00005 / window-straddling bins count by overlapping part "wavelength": 5536.01 angstroms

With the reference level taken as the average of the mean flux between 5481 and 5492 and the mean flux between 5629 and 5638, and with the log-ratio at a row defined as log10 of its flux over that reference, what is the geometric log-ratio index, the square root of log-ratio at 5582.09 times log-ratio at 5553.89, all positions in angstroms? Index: 0.024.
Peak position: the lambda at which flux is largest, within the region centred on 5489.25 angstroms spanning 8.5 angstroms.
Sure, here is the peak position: 5492.84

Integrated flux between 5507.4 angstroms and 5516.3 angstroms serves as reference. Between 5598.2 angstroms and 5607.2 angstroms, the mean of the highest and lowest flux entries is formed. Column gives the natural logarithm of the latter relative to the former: -2.24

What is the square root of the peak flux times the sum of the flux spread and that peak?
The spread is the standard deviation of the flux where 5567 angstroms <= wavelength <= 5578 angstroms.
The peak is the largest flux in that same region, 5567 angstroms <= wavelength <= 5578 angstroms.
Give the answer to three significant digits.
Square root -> 12.4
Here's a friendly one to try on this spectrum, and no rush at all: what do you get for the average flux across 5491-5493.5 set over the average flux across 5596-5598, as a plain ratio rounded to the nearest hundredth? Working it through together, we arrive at 1.11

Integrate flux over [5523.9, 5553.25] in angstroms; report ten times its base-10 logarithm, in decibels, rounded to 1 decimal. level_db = 25.4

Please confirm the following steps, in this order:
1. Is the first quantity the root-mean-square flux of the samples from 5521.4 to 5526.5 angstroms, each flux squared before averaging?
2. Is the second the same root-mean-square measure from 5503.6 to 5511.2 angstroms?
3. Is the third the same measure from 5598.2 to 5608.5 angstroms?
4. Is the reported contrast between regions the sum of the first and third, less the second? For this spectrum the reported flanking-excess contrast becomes 11.5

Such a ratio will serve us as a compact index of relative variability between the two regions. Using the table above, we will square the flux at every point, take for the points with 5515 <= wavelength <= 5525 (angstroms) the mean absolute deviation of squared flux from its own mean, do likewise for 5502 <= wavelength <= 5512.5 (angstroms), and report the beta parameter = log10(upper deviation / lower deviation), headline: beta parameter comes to 0.18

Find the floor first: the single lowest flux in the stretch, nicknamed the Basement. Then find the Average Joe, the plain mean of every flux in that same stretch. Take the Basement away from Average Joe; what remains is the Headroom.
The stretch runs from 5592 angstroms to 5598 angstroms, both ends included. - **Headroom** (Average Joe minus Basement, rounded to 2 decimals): 0.24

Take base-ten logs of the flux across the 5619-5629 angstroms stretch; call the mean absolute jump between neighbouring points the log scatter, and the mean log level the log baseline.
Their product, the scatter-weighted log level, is 0.0071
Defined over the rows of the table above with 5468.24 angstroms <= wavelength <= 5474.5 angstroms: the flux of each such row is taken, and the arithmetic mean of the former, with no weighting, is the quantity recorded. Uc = 12.3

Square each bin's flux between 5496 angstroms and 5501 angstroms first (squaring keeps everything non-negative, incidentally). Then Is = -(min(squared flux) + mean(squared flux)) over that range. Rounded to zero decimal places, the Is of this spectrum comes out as -291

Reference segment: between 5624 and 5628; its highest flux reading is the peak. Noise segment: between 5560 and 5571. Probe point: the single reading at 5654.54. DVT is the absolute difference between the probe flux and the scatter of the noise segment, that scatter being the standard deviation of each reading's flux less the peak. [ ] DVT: 12.3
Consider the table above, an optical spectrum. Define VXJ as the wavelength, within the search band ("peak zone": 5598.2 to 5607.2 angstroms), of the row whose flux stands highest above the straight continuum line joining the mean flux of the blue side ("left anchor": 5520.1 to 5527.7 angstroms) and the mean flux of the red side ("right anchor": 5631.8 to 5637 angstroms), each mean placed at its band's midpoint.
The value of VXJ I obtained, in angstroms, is 5606.57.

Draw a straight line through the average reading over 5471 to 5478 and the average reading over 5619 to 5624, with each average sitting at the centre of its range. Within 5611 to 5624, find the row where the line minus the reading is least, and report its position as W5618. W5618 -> 5616.91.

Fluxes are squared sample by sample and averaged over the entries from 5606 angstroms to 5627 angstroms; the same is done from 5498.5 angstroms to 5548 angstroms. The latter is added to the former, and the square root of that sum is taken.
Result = 17.3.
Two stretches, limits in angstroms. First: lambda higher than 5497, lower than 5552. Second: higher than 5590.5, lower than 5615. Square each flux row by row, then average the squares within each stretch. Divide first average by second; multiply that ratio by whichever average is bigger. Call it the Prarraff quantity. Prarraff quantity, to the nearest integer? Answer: 145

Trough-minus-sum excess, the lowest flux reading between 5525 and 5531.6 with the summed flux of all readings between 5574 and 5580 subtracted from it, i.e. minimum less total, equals -49.7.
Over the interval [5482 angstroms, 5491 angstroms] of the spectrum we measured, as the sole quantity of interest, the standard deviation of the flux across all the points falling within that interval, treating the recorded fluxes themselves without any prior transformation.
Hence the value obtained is 0.05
